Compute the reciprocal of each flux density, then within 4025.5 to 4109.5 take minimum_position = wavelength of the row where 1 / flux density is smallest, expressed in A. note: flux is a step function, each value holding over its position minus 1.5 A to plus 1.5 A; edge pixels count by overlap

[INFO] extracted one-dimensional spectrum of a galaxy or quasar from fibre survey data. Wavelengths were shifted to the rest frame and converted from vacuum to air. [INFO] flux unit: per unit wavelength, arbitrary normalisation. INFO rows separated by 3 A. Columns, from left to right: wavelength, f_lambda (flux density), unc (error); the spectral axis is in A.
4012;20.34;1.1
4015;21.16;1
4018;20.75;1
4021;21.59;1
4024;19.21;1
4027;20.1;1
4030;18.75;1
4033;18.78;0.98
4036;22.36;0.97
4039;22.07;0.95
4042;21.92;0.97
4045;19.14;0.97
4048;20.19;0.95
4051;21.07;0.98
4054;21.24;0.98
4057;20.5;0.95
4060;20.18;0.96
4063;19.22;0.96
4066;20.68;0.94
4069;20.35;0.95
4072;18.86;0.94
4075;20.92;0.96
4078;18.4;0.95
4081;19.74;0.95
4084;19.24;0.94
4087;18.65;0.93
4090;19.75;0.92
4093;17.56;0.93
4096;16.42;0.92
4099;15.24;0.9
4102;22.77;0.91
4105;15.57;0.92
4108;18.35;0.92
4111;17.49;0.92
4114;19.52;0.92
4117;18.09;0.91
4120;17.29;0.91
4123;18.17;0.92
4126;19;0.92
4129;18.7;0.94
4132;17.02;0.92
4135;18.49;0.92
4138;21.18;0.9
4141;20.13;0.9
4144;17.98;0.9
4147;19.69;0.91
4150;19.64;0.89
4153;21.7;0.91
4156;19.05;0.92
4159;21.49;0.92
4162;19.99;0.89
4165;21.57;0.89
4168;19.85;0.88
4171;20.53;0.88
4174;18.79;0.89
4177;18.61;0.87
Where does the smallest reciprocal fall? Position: 4102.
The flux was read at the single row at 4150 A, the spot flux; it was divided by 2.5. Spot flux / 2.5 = 7.9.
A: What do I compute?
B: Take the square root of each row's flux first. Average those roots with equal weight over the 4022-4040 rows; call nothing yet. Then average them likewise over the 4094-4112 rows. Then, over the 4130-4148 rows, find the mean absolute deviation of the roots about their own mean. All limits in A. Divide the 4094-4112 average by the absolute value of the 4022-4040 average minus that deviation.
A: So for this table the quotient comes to 0.96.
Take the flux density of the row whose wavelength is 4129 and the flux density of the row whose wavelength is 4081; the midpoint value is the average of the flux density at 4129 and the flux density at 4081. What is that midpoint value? 19.2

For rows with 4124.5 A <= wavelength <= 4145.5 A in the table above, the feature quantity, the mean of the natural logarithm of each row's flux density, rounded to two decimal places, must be 2.94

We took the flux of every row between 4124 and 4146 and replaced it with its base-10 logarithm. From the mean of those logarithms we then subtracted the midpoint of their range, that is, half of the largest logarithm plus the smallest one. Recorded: -0.0023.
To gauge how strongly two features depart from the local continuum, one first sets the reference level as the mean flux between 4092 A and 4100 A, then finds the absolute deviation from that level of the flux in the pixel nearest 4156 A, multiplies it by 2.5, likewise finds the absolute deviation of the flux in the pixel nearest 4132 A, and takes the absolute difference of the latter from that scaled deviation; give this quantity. 6.0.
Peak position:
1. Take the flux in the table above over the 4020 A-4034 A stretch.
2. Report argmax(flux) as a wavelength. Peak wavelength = 4021 A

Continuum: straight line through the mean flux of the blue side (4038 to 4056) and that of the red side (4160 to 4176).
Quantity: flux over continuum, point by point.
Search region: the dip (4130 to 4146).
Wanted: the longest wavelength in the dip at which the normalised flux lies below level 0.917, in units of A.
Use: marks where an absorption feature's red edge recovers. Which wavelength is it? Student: 4144 A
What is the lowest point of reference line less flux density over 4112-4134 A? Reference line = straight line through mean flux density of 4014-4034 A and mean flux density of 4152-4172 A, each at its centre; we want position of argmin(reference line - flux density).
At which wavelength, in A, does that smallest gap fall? 4114 A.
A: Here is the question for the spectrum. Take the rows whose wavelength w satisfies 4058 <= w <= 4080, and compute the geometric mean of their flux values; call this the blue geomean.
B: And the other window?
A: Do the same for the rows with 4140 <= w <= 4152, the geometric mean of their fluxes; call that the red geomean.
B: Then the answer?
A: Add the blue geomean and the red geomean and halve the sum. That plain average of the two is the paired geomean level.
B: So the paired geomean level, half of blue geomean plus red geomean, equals 19.6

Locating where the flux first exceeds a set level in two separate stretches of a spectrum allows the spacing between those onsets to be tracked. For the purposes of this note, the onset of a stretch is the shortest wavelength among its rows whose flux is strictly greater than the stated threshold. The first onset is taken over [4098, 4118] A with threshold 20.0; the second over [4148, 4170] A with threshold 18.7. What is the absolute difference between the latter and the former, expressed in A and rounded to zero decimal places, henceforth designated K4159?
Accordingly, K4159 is 48 A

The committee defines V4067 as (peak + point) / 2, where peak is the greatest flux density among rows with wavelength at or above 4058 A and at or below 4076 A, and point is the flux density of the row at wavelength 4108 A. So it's 19.6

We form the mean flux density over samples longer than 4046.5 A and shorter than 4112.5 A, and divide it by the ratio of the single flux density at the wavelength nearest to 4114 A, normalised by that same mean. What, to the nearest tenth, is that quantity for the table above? 18.9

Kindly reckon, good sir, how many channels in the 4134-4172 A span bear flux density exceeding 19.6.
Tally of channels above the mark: 10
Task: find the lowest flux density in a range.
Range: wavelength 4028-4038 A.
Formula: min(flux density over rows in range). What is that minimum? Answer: 18.75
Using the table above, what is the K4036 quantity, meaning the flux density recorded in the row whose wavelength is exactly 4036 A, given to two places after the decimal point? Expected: 22.36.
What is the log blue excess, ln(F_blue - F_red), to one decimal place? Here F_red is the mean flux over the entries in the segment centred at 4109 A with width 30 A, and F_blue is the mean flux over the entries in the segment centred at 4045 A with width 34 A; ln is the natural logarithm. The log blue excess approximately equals 1.0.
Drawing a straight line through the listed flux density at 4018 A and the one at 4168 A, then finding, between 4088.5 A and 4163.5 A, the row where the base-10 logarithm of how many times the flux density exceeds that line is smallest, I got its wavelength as 4099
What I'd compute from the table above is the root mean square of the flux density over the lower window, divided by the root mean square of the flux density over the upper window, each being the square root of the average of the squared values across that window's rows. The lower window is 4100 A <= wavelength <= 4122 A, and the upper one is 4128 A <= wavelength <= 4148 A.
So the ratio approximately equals 0.97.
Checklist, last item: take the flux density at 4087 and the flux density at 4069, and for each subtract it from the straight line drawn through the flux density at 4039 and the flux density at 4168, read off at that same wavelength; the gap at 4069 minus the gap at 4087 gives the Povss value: -1.4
